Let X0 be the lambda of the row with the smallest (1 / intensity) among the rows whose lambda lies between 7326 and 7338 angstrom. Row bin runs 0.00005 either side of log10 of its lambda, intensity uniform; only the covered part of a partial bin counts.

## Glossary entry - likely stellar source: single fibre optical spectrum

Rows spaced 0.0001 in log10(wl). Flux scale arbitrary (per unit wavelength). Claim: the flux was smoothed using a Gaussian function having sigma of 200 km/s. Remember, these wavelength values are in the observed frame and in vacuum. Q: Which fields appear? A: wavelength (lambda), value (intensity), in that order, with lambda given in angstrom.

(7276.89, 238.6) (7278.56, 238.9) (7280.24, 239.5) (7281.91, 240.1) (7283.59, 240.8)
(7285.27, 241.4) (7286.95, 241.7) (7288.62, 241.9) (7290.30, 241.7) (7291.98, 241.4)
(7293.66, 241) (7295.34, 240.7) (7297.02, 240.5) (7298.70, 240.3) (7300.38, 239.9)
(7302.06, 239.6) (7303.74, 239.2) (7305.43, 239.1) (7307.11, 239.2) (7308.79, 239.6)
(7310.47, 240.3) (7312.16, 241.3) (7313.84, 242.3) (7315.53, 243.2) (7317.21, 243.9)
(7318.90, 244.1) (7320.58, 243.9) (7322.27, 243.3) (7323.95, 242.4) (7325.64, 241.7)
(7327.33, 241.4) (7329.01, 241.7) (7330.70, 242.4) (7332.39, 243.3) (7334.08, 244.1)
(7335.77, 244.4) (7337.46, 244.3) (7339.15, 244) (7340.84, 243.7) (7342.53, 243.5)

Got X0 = 7335.77 angstrom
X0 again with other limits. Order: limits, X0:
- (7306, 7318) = 7317.21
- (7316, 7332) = 7318.90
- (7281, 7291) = 7288.62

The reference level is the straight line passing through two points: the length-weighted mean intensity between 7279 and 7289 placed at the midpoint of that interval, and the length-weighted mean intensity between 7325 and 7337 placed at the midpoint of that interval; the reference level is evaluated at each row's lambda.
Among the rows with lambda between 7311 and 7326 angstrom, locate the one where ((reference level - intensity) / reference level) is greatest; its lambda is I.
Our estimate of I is 7325.64 angstrom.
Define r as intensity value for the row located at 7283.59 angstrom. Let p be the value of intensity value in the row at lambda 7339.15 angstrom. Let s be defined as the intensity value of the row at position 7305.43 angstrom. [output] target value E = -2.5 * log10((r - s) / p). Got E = 5.39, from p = 244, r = 240.8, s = 239.1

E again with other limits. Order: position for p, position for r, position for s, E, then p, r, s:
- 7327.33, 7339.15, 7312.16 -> 4.88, 241.4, 244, 241.3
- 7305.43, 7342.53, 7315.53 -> 7.25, 239.1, 243.5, 243.2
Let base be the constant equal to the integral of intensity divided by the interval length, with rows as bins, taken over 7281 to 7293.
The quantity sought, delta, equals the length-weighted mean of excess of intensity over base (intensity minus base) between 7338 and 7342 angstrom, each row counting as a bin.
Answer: 3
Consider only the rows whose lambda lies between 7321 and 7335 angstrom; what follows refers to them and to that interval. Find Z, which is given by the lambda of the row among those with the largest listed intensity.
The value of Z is 7334.08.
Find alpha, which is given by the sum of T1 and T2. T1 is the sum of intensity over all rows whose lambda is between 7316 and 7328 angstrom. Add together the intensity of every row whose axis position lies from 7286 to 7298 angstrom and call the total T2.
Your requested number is 3390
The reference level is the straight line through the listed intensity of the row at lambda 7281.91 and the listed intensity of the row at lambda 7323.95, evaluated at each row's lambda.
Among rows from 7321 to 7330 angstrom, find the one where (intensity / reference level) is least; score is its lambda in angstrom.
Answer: 7327.33 angstrom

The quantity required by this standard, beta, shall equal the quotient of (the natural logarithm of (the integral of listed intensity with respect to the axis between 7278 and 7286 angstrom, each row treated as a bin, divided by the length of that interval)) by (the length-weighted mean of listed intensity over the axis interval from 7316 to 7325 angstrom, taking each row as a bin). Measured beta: 0.0225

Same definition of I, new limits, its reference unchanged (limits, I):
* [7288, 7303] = 7302.06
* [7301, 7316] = 7305.43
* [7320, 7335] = 7327.33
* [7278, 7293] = 7278.56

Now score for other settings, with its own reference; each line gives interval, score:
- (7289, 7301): 7300.38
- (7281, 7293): 7281.91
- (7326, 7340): 7327.33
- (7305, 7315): 7305.43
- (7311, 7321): 7312.16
